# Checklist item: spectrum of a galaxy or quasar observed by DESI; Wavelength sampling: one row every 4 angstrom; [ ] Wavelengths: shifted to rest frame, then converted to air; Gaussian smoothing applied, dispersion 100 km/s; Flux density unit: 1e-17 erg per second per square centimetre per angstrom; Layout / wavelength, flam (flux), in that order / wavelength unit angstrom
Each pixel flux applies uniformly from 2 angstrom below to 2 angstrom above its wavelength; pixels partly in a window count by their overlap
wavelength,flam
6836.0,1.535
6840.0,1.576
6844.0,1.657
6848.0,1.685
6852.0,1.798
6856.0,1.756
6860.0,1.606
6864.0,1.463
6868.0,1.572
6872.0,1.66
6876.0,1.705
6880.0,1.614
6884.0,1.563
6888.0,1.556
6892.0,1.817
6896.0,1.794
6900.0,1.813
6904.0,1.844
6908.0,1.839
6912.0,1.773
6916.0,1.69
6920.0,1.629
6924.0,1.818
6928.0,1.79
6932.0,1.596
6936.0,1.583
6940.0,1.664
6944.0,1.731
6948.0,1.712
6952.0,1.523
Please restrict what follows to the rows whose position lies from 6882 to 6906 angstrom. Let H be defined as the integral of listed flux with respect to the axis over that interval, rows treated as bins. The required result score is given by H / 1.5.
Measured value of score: 27.7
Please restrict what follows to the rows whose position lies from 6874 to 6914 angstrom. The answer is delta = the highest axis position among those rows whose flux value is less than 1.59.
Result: 6888.0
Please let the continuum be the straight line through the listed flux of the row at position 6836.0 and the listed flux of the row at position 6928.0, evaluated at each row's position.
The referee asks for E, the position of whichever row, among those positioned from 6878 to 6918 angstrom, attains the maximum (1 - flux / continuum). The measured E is 6888.0 angstrom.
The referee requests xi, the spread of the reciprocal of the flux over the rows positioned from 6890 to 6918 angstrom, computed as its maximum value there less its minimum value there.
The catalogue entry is 0.05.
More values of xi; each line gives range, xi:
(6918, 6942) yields 0.08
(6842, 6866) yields 0.13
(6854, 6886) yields 0.11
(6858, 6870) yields 0.06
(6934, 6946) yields 0.05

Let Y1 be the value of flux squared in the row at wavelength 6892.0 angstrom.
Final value 3.3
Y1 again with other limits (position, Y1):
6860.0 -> 2.6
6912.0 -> 3.1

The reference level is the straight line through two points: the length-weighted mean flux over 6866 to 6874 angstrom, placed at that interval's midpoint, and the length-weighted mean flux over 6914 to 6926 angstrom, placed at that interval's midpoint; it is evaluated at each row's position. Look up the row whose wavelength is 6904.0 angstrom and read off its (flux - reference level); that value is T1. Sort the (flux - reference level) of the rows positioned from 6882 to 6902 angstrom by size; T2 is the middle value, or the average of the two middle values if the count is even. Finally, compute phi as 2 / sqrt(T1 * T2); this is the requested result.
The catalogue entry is 14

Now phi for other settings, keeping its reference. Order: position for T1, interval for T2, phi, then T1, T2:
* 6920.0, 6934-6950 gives 26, -0.08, -0.071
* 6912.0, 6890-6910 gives 19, 0.08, 0.150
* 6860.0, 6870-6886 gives 214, 0.01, 0.009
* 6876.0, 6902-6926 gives 24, 0.08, 0.087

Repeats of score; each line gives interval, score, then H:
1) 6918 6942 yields 26.9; 40.3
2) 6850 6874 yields 26.3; 39.4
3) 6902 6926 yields 28.2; 42.4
